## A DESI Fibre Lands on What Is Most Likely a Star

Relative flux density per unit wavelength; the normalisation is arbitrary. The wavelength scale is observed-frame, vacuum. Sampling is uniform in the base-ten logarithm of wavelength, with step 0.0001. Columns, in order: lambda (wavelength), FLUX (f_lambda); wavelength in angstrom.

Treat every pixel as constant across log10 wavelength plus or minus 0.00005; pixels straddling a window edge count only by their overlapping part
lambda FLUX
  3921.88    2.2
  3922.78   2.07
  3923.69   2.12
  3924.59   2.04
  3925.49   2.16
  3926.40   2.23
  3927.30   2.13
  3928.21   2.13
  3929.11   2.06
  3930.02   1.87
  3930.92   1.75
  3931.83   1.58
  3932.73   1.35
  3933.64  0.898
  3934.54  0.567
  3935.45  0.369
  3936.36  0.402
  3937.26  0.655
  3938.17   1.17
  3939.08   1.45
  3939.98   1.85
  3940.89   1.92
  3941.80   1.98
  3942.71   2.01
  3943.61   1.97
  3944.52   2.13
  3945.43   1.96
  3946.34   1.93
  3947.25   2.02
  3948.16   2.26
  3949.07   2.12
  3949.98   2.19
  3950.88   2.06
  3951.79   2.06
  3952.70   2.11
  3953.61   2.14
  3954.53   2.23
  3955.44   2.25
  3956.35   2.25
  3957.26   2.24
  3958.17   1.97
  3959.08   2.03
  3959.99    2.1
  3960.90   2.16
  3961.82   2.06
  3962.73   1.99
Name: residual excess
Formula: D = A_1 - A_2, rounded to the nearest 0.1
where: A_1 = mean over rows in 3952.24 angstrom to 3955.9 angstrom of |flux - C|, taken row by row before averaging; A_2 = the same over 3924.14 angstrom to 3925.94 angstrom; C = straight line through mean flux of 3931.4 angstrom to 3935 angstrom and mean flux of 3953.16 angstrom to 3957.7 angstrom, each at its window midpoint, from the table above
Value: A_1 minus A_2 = -1.4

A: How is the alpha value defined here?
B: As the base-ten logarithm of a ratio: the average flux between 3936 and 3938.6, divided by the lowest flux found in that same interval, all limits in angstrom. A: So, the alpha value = 0.27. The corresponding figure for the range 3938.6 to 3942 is 0.09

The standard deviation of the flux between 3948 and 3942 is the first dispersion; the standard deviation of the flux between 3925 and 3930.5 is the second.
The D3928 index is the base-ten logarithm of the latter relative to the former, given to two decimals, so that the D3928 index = 0.25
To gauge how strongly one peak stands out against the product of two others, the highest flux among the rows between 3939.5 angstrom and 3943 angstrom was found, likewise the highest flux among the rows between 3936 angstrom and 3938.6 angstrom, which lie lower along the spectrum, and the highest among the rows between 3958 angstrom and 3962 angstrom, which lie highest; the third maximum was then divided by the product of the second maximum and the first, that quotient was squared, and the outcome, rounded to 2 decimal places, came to 0.84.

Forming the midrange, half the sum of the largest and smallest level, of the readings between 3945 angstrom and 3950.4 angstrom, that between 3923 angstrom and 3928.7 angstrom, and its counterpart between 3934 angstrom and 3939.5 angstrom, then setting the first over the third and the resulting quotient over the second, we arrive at 1.08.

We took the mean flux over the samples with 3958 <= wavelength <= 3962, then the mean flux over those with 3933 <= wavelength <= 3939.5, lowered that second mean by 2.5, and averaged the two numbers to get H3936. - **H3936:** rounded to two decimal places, 0.18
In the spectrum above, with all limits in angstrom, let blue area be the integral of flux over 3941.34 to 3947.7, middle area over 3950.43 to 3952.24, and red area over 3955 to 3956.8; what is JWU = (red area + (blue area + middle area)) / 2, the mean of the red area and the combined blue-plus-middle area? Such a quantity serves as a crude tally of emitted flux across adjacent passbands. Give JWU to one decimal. 10.3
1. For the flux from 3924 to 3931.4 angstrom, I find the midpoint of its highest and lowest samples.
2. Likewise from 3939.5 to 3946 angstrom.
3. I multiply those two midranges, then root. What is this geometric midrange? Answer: 1.99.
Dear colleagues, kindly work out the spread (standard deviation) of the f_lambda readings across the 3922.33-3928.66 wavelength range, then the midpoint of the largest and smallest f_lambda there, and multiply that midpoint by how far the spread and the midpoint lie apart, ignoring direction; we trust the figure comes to 4.4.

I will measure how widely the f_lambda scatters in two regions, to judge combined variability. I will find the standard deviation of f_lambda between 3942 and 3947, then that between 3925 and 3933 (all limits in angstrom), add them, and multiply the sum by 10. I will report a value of 4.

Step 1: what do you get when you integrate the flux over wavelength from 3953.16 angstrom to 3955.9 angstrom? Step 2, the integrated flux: 6.03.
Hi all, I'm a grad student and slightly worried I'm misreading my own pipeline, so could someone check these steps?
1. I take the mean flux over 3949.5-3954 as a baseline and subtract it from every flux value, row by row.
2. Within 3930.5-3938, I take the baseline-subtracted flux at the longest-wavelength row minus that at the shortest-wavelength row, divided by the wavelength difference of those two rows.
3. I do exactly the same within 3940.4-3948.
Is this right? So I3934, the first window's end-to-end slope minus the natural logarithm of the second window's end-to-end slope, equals 4.0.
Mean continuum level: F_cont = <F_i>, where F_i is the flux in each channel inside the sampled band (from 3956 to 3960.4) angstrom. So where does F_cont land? 2.12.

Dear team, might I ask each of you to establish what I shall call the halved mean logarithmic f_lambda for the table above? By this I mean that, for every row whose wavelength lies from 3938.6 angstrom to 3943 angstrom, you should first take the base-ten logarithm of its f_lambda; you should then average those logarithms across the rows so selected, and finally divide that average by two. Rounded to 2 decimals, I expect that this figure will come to 0.13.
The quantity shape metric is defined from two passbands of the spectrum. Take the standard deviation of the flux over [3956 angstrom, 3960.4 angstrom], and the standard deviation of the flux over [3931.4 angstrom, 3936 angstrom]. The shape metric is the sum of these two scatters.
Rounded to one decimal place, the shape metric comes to 0.6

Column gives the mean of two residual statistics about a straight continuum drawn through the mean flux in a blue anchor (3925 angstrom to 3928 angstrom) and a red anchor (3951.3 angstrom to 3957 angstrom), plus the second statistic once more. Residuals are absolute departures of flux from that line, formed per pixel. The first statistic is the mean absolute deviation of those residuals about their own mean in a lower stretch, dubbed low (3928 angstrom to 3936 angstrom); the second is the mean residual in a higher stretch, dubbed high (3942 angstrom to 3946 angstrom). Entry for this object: 0.5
